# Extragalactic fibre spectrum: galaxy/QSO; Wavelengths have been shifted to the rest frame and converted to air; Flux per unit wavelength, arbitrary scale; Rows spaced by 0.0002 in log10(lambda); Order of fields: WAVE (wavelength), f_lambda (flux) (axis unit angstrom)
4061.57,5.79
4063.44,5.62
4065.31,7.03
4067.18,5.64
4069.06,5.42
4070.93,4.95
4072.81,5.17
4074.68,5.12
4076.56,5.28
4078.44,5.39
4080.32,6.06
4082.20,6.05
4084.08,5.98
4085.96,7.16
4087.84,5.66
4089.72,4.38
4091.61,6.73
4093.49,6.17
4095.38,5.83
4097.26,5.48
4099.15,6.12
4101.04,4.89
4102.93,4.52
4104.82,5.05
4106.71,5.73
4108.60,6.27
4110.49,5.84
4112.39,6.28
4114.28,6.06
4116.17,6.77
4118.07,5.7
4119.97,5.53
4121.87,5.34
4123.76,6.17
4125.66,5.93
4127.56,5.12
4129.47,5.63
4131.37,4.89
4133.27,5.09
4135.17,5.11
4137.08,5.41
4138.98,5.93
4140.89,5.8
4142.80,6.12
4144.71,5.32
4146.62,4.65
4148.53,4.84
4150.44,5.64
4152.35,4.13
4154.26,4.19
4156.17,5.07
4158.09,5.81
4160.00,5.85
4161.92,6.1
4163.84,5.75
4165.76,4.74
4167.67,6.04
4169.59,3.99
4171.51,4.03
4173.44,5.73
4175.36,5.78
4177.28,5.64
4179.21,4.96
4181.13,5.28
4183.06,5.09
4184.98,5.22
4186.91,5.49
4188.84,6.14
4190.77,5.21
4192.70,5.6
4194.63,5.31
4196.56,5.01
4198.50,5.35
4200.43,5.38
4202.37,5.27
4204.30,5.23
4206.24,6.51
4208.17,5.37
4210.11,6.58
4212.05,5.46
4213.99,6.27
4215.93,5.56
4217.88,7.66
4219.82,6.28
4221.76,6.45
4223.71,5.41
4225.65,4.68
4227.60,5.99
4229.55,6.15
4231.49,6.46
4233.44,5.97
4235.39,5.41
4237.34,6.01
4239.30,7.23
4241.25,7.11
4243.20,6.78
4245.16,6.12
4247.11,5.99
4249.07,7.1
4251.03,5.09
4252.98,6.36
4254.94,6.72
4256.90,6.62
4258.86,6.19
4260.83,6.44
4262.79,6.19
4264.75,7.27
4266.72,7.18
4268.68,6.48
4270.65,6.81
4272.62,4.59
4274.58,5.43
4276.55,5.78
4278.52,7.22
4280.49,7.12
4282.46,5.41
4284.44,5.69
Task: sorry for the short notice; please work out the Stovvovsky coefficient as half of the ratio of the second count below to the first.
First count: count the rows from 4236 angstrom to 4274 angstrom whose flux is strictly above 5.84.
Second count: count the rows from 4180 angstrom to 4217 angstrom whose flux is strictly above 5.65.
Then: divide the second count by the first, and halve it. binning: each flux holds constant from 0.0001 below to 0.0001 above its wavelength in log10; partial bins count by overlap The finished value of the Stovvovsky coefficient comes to 0.12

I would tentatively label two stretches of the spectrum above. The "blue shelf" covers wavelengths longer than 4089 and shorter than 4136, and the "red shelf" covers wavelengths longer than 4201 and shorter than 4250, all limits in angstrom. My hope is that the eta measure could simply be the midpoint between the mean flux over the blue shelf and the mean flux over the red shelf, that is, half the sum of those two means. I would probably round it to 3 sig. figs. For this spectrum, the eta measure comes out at 5.87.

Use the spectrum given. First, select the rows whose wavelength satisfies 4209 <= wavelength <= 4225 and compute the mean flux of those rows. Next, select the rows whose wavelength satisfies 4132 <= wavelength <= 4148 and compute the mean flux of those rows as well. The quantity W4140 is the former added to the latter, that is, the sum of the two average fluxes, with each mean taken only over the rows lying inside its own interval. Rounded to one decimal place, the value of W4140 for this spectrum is 11.6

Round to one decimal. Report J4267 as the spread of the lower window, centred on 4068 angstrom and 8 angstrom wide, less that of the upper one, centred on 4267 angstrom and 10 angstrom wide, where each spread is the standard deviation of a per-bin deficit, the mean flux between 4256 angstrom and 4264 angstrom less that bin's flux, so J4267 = 0.4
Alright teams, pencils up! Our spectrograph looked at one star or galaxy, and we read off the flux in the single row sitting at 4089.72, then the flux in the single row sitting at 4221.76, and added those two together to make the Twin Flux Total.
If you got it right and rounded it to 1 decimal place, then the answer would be 10.8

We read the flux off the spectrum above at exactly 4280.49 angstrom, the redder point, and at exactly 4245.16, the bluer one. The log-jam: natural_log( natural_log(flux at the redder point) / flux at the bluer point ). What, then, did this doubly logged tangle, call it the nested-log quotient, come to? -1.14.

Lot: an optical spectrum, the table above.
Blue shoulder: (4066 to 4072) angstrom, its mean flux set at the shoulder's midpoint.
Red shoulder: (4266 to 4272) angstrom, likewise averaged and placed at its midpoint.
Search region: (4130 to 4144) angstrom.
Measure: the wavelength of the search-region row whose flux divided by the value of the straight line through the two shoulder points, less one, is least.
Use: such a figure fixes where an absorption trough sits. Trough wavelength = 4131.37 angstrom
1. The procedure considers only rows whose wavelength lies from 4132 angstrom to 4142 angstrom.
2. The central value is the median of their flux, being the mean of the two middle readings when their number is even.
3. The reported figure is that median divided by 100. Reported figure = 0.0541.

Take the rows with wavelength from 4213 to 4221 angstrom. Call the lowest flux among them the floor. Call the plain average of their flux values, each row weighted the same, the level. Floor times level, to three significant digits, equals 35.8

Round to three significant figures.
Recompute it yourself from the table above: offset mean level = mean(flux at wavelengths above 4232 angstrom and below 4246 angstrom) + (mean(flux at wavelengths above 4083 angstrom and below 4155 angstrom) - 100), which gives -88.1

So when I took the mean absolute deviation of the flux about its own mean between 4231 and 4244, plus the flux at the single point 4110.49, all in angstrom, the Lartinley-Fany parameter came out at 6.38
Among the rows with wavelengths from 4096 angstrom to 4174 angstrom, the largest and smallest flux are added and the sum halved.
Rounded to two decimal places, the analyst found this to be 5.38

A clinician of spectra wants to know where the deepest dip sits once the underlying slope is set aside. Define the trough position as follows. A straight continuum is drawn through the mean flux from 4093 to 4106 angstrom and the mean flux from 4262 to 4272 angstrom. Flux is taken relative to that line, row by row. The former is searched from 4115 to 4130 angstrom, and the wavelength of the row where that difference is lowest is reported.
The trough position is 4127.56 angstrom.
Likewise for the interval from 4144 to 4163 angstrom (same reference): 4152.35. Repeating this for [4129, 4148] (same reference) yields 4146.62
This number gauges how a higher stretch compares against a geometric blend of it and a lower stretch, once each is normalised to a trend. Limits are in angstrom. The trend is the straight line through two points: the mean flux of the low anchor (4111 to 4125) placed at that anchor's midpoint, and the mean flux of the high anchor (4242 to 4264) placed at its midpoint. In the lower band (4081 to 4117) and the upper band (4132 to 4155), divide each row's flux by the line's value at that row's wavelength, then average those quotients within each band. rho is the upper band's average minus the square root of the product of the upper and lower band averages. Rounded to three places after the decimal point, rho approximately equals -0.061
